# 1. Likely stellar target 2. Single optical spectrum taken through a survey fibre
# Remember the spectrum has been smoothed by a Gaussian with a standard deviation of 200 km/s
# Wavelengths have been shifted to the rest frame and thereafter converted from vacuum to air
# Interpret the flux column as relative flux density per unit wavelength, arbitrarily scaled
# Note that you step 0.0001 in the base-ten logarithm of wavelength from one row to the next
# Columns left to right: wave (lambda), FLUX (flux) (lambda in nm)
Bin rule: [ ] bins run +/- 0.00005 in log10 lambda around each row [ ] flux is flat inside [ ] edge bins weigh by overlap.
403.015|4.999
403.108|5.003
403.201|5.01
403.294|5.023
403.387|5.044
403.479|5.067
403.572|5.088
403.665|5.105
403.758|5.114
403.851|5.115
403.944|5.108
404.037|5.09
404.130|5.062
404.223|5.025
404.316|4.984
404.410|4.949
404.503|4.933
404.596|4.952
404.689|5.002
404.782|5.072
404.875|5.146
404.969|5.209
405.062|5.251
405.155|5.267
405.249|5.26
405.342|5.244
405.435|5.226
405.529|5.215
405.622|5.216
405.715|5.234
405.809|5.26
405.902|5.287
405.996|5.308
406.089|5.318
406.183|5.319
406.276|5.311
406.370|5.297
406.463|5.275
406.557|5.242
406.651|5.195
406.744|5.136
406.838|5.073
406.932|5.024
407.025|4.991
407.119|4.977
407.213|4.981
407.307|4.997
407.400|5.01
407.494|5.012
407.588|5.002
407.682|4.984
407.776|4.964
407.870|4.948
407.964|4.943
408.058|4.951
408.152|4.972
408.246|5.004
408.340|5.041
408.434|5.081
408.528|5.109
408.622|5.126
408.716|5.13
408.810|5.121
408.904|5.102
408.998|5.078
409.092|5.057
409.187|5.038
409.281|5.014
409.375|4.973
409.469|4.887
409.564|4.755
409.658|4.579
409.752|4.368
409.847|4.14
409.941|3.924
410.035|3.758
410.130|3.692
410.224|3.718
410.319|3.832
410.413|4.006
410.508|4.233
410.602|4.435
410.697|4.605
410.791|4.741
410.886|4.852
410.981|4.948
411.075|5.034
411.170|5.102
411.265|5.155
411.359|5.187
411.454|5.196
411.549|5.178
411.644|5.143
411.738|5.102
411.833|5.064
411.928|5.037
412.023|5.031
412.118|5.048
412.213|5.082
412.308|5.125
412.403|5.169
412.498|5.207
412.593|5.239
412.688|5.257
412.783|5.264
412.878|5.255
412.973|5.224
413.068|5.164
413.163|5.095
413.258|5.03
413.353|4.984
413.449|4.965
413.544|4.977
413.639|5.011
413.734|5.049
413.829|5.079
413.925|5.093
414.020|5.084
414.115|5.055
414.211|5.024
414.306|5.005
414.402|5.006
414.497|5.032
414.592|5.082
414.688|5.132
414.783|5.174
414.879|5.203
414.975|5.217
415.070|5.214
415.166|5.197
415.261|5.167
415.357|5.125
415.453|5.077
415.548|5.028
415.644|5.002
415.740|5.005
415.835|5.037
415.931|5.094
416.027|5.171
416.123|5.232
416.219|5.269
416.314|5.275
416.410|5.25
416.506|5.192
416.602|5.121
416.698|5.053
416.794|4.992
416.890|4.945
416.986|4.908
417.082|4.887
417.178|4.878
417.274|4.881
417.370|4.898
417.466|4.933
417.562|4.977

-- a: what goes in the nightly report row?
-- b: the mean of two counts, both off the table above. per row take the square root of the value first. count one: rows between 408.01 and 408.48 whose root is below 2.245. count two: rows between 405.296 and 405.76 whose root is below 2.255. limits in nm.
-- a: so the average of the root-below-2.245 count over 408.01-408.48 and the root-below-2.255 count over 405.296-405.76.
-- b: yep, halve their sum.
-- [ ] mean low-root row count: 1.5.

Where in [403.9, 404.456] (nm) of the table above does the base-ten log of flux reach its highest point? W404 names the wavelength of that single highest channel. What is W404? 403.944 nm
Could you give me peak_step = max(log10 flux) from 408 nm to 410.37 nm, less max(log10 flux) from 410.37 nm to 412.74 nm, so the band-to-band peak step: -0.0106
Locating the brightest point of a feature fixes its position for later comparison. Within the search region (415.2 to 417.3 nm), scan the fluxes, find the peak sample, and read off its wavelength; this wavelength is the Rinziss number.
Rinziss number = 416.314 nm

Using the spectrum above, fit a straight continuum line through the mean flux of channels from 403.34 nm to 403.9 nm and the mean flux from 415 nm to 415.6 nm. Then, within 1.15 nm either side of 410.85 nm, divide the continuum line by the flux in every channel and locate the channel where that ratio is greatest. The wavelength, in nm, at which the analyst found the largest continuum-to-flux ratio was 410.130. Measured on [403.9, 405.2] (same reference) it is 404.503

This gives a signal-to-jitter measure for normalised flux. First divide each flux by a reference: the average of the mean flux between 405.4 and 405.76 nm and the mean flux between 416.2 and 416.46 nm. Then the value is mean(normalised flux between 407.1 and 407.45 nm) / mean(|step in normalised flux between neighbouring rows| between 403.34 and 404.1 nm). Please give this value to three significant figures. 364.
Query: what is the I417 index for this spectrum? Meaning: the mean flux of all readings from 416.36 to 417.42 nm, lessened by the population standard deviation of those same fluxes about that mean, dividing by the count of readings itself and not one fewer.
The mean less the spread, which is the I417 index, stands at 4.87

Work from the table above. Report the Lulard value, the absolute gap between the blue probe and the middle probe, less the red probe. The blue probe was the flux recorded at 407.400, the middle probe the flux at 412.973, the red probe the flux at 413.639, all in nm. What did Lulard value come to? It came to -4.80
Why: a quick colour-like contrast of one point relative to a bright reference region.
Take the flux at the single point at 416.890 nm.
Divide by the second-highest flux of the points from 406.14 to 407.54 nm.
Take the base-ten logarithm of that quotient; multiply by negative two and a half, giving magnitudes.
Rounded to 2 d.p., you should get 0.08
